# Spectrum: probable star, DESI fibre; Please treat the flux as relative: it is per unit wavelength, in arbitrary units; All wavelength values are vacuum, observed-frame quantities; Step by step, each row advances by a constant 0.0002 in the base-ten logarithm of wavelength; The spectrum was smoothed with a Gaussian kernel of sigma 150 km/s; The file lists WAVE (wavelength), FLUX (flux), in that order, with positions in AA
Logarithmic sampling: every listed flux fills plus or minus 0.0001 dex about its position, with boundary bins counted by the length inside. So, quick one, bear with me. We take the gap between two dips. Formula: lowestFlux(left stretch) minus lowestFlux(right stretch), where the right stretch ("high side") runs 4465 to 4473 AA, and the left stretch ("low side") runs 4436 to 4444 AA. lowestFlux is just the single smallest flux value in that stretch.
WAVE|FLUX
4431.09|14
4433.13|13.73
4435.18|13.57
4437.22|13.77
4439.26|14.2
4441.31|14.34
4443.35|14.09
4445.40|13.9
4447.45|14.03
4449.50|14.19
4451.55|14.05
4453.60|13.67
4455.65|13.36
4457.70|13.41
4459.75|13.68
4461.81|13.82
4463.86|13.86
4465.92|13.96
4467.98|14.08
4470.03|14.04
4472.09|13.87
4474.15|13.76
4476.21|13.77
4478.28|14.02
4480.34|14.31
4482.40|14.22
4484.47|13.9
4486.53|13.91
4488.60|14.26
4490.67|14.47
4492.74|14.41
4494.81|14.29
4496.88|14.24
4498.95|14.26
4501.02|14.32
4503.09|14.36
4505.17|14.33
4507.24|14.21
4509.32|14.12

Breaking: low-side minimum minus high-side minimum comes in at -0.10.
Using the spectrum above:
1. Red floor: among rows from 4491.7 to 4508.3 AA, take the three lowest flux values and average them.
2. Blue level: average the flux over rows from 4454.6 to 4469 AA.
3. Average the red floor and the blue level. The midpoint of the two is 14.0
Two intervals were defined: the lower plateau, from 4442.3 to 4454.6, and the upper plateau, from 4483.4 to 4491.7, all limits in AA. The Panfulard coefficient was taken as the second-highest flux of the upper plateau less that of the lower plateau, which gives 0.17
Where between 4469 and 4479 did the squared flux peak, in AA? 4470.03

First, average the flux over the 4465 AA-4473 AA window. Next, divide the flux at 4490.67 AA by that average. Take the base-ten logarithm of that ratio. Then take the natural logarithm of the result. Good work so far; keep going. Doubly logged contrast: -4.2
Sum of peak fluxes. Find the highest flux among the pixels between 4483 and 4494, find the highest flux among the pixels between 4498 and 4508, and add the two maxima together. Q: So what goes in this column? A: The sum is 28.83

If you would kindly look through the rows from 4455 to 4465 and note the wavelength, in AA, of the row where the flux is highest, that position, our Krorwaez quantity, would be 4463.86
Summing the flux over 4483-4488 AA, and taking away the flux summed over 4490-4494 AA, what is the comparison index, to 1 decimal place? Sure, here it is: -1.1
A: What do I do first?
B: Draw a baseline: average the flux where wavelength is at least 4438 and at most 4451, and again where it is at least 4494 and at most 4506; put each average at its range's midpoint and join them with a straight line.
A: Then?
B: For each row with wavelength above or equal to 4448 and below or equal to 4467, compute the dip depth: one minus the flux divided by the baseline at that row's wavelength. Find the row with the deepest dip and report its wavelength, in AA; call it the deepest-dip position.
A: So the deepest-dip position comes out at 4455.65 AA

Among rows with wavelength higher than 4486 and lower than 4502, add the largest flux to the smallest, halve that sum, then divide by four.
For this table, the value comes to 3.55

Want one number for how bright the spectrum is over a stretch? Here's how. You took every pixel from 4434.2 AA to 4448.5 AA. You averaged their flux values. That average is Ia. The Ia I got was 14.0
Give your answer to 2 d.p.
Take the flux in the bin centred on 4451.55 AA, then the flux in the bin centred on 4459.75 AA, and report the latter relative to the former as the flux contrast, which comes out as 0.97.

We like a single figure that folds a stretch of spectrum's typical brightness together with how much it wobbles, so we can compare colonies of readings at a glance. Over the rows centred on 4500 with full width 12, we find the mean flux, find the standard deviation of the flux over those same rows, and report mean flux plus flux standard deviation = 14.3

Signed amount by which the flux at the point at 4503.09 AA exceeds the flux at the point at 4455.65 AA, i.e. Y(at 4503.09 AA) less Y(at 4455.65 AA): 1.0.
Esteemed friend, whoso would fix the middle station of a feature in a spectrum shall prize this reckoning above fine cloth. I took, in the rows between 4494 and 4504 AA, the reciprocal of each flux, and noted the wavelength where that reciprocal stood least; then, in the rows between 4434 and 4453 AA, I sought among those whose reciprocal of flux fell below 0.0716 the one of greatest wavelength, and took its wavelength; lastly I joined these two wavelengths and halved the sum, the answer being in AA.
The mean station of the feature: 4477.3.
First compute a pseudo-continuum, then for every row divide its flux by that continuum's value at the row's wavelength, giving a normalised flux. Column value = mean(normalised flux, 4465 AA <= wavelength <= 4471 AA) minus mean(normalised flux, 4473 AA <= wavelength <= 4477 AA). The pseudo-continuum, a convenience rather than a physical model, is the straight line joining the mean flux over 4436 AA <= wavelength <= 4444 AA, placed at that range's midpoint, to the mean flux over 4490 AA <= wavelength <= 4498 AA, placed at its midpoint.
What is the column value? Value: 0.021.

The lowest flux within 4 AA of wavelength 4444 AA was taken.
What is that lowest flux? 13.9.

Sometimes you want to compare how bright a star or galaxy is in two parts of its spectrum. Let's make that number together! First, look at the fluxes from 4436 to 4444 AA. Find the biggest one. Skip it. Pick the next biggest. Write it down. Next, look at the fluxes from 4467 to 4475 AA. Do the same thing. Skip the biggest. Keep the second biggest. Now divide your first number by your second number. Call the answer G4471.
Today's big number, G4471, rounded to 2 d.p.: 1.01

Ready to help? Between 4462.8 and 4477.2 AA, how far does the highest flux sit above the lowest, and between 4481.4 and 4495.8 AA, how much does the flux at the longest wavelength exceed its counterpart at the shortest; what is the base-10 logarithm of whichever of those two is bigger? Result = -0.5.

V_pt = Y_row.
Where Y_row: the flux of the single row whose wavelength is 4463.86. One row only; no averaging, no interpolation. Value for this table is 13.86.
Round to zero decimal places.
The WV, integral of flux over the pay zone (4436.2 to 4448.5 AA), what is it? 173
